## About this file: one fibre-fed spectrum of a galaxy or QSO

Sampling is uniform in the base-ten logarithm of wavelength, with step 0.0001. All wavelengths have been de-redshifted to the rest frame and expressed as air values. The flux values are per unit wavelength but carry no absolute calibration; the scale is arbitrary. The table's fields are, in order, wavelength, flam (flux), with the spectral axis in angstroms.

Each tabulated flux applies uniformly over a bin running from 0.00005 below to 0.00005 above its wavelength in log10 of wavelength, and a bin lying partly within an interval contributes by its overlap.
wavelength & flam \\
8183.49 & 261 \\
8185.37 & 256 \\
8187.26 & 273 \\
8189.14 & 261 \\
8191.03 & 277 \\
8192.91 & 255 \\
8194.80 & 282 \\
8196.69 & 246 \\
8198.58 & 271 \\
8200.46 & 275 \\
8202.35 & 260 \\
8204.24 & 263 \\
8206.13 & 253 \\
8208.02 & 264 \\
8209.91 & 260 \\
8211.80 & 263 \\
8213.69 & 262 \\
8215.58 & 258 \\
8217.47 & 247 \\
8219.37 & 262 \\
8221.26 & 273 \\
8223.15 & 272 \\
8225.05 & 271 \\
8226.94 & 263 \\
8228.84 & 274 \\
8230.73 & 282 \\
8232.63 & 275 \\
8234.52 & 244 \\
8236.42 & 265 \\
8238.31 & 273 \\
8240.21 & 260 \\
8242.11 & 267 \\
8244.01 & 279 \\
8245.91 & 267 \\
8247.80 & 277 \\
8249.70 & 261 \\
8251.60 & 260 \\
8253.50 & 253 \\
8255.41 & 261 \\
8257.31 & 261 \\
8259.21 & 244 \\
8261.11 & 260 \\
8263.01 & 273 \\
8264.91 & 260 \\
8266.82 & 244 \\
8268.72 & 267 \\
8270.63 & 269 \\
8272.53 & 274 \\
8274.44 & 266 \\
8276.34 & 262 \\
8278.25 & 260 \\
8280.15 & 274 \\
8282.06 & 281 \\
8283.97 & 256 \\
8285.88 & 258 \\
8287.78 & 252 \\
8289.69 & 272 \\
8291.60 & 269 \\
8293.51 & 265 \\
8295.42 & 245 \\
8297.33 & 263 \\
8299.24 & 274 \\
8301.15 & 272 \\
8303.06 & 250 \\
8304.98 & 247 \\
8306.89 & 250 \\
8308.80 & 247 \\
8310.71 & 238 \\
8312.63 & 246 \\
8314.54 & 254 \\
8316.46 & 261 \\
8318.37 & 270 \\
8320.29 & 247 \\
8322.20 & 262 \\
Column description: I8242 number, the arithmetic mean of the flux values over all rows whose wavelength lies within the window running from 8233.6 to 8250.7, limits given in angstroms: 266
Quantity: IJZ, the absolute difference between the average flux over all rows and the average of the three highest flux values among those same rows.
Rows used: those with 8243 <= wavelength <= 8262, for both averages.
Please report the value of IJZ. 12.0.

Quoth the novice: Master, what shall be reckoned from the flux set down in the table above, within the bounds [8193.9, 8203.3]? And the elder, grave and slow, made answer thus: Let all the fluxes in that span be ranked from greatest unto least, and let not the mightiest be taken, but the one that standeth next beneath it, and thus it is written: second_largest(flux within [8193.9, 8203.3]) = 275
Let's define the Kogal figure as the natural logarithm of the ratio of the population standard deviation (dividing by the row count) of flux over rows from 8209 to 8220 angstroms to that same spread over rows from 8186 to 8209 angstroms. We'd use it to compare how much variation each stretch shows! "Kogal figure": -0.64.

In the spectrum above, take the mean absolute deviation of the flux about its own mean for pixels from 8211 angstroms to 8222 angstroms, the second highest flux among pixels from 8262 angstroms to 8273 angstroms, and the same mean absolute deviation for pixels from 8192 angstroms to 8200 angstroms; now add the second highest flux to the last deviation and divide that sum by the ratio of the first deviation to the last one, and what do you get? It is 669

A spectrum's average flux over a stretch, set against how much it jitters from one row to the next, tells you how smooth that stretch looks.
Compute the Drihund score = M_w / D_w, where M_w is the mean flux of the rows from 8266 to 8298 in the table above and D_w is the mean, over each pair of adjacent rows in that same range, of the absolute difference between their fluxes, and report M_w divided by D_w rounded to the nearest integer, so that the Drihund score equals 26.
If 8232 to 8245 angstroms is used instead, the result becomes 17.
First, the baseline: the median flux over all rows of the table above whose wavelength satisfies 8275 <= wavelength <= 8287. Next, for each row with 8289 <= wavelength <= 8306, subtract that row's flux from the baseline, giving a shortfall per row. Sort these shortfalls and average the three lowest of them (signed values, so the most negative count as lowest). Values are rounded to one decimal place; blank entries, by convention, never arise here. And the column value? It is -11.7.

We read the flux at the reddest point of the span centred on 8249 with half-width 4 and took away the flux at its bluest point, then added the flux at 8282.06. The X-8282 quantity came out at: 274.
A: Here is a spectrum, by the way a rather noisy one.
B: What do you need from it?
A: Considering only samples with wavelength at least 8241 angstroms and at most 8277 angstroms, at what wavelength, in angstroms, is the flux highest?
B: 8244.01 angstroms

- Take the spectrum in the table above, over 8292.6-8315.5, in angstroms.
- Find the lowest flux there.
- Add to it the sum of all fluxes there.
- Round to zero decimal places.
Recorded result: 3289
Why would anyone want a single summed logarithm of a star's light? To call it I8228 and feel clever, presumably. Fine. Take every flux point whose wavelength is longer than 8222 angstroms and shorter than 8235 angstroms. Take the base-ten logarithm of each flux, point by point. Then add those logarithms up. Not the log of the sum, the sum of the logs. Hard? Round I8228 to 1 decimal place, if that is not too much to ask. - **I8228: 17.0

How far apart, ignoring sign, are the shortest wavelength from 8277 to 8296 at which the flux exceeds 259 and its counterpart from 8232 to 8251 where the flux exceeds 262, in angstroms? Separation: 45.6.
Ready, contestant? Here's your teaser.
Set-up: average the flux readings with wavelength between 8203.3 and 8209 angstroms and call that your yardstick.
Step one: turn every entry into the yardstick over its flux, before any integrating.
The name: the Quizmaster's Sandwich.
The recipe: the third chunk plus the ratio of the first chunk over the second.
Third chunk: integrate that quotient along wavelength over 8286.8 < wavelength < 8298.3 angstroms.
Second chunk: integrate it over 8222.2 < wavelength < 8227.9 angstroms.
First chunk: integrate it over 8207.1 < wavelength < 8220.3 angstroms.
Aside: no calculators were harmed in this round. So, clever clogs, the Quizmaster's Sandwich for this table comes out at 14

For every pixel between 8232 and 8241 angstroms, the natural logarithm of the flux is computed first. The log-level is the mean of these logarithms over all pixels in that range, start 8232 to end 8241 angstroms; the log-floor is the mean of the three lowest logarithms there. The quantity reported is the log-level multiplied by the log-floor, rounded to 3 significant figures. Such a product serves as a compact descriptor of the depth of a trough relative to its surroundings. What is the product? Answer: 30.9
